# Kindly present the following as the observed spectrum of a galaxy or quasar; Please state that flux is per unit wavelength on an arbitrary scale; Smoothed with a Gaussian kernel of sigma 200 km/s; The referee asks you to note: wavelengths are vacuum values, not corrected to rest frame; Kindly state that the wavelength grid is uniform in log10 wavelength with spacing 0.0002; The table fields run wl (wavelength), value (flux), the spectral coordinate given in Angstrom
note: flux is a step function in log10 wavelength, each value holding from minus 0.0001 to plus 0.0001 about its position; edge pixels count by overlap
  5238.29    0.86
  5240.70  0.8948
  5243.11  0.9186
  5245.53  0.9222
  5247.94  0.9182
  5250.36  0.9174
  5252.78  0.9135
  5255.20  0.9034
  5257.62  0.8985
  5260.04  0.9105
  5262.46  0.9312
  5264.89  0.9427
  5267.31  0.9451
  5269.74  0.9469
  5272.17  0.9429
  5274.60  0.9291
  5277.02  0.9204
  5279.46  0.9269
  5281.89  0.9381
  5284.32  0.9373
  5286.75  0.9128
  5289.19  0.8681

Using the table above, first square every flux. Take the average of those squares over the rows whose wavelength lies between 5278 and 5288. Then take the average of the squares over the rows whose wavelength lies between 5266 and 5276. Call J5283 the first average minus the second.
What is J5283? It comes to -0.02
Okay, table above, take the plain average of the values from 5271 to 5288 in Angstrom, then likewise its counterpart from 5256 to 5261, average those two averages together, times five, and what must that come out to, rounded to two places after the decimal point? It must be 4.59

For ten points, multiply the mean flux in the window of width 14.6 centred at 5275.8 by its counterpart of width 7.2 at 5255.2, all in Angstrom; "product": 0.845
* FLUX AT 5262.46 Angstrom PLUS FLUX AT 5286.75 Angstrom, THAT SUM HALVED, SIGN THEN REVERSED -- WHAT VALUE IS -0.922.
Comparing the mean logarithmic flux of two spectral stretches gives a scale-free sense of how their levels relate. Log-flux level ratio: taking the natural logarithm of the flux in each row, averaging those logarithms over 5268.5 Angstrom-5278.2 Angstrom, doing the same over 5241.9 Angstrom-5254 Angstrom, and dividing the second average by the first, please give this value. 1.27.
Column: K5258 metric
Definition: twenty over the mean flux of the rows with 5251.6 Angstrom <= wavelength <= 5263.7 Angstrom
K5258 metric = 21.94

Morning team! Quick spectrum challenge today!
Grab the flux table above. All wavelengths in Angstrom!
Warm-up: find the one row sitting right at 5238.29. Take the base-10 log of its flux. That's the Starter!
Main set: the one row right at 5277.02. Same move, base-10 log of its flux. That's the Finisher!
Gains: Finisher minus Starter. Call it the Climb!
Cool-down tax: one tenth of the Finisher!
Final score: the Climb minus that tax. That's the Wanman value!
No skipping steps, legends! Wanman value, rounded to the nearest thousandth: 0.033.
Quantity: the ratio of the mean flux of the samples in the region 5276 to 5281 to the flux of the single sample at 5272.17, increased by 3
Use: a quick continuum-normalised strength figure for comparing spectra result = 3.98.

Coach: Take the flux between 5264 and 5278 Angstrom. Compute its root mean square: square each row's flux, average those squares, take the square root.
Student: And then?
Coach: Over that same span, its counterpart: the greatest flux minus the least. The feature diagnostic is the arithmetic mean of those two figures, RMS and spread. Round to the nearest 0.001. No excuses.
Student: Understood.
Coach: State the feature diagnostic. 0.482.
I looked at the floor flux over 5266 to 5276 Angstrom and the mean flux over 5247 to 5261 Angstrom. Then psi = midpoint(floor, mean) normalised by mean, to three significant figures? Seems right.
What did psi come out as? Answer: 1.01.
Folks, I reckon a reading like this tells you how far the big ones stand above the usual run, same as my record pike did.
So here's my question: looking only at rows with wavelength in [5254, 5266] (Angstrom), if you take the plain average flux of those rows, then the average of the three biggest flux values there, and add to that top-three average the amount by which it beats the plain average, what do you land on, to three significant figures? 0.939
